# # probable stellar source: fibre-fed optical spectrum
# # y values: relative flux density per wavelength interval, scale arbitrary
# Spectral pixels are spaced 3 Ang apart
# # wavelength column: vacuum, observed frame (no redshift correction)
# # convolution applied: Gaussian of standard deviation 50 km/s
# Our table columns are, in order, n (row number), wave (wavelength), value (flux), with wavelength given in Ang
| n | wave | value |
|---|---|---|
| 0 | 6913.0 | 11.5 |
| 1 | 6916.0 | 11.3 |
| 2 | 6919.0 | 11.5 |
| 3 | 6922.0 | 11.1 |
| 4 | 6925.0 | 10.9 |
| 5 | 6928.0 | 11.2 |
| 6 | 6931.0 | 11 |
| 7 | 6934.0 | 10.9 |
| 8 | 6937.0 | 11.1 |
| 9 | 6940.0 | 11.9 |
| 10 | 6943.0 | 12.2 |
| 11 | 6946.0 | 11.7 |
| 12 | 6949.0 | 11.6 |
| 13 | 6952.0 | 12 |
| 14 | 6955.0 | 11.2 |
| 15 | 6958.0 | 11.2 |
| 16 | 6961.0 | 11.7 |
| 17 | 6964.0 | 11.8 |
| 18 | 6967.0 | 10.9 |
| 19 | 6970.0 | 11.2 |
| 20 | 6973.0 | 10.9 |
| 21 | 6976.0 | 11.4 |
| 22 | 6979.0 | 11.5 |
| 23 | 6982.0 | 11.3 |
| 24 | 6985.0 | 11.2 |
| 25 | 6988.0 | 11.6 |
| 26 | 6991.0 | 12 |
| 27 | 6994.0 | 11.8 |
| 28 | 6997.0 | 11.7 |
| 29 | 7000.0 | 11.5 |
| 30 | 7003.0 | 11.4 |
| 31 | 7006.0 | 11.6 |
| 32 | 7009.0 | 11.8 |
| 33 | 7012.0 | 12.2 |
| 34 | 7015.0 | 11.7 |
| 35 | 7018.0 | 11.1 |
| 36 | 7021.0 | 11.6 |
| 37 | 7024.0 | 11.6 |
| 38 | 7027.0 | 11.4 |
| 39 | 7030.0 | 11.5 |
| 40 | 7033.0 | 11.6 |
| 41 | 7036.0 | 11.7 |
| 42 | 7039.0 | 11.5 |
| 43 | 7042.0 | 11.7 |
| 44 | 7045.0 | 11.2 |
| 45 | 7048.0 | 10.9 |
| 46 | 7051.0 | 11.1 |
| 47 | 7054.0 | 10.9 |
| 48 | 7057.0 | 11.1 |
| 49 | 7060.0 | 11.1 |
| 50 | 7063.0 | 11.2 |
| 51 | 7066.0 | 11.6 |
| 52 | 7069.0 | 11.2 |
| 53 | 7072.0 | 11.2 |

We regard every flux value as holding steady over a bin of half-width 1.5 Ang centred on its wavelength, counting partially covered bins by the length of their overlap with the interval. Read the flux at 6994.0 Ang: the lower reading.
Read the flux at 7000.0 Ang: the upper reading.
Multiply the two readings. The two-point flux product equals 136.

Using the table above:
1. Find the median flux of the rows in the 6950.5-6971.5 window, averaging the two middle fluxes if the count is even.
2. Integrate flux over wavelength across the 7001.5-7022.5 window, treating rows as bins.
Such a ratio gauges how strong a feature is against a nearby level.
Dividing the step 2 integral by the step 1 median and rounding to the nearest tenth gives 21.8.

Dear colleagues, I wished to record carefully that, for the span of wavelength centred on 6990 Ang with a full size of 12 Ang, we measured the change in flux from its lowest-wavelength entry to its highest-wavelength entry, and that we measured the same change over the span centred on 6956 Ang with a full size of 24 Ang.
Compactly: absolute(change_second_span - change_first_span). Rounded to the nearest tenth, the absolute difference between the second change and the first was 1.4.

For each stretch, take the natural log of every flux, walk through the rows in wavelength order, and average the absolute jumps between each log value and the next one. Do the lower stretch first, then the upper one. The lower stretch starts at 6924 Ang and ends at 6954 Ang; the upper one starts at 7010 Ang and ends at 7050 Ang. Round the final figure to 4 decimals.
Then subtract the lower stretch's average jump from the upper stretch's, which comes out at -0.0040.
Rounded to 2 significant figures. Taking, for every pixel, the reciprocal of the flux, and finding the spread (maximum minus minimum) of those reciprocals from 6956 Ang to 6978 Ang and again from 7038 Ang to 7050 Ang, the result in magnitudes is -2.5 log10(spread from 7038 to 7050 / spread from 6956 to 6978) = 0.12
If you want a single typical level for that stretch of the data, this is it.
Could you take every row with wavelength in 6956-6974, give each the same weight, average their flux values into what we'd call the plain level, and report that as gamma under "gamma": 11.3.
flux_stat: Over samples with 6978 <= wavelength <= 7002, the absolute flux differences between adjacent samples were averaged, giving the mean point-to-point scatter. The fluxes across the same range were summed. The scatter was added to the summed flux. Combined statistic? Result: 93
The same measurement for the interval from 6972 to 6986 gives 57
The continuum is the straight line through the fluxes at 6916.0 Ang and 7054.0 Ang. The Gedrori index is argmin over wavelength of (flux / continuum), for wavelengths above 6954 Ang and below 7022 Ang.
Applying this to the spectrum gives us 6967.0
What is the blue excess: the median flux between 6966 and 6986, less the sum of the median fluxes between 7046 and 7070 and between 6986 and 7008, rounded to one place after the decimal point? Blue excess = -11.5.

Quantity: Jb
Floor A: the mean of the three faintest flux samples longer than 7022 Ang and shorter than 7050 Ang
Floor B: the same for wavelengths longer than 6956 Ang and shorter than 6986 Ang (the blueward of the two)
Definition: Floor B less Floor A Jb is -0.17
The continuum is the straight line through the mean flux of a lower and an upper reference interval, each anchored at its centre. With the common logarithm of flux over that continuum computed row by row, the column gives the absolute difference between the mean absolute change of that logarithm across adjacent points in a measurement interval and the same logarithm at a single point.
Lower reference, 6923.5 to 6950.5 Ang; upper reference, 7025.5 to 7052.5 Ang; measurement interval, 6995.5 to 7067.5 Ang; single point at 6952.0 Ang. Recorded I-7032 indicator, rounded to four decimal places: 0.0136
